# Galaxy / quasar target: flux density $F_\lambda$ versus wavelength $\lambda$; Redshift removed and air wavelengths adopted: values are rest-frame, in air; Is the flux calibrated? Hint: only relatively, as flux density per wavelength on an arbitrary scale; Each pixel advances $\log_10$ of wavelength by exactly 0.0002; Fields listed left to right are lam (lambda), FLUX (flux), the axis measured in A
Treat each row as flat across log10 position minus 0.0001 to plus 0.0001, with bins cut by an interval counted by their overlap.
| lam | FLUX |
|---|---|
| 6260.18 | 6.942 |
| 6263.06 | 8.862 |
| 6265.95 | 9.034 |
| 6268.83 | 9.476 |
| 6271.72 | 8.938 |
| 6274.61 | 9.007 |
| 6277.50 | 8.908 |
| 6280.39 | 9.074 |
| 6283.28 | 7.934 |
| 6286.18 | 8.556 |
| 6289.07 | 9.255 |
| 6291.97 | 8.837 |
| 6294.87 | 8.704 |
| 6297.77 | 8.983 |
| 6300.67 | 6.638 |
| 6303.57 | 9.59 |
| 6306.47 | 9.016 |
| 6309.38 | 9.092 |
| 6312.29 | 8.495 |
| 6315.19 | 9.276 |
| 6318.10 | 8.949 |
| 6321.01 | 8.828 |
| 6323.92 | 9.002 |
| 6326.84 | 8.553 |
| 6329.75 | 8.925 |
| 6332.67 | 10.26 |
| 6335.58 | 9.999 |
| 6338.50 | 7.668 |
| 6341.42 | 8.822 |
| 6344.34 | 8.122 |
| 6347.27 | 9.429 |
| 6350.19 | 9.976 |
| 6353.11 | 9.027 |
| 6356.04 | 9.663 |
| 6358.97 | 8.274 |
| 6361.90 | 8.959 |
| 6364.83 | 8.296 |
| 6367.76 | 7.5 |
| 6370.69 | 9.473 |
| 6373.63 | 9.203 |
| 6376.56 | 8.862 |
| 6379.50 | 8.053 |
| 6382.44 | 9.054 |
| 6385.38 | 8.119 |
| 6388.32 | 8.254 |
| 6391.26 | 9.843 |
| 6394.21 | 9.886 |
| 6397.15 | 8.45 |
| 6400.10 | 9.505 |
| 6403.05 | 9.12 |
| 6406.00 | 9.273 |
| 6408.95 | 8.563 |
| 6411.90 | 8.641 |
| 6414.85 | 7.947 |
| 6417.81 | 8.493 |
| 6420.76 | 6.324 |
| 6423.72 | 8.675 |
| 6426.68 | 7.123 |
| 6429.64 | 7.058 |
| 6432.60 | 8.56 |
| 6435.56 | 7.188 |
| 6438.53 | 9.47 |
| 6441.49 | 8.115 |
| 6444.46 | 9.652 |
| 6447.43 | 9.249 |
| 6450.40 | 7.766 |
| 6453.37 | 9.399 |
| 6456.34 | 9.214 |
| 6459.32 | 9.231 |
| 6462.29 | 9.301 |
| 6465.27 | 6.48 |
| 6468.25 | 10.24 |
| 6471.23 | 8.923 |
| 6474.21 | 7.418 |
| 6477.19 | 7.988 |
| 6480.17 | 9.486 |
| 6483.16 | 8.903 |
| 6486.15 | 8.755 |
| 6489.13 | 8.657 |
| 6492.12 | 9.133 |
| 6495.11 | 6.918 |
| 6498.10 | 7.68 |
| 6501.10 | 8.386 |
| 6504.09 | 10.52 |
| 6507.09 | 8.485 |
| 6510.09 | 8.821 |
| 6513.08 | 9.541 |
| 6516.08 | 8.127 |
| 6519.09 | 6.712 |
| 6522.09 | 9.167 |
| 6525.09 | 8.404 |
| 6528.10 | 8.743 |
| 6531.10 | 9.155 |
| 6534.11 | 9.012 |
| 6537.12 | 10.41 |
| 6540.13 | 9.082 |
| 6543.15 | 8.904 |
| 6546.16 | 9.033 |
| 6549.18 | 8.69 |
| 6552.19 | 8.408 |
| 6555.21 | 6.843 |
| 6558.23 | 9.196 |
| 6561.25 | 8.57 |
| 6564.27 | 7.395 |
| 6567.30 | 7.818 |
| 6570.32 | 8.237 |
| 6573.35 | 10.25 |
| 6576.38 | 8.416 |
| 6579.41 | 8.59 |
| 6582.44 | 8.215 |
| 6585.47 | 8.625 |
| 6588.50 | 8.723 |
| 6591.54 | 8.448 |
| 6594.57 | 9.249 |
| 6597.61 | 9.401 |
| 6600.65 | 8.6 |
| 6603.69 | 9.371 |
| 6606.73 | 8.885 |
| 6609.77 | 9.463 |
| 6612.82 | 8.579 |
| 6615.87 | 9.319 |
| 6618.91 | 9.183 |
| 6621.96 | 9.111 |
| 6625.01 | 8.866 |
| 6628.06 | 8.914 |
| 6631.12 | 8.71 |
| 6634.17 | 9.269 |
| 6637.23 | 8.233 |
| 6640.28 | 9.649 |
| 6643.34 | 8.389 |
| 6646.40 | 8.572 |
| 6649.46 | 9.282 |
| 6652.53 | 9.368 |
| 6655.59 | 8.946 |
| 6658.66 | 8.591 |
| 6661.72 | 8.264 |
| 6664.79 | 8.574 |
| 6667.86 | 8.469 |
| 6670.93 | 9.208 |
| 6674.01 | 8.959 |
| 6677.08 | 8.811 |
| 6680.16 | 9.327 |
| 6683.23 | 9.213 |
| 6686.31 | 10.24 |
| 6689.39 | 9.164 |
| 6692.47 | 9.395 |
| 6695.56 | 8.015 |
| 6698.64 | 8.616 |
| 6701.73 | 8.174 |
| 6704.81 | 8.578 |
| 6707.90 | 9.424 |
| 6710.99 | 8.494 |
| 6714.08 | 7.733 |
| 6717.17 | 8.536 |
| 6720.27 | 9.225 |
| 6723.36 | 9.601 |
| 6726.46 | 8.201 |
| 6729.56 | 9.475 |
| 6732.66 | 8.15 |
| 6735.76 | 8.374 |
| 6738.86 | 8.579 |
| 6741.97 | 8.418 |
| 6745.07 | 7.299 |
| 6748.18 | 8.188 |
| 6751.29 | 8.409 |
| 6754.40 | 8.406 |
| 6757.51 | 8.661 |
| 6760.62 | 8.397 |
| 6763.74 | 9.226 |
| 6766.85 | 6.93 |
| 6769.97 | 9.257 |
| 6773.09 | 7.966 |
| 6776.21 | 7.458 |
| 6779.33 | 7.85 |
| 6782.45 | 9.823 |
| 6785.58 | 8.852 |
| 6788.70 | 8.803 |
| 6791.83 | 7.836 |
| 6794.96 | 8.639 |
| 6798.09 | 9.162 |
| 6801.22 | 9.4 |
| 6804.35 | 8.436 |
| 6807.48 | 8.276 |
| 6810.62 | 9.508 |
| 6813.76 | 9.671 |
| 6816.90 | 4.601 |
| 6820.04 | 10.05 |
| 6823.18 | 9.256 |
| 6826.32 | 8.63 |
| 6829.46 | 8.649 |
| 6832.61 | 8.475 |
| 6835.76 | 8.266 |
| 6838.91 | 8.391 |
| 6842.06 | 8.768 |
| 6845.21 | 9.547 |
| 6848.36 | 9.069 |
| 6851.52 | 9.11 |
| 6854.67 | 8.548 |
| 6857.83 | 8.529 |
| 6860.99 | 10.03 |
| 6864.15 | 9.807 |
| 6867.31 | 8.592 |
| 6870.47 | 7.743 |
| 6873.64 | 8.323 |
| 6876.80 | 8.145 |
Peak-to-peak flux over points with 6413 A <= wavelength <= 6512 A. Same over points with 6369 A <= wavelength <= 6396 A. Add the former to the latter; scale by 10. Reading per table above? 60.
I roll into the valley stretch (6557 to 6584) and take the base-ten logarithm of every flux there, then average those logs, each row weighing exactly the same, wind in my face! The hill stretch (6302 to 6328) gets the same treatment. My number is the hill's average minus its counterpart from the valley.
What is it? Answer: 0.024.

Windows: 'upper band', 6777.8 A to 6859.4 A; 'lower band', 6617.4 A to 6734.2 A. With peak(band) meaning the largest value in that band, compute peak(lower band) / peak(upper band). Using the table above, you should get 1.019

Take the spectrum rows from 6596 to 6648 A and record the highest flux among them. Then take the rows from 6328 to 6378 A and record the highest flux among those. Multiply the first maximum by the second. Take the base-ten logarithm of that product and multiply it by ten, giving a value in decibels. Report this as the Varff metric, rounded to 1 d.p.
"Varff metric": 20.0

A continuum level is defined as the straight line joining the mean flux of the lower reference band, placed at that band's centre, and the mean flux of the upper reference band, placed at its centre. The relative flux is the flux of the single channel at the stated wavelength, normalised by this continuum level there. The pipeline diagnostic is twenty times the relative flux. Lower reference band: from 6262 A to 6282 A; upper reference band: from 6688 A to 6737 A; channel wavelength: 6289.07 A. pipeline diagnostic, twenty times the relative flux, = 20.5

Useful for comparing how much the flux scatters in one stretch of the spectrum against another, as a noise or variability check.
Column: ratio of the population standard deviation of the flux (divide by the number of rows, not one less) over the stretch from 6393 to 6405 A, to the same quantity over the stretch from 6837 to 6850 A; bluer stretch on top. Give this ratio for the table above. 1.3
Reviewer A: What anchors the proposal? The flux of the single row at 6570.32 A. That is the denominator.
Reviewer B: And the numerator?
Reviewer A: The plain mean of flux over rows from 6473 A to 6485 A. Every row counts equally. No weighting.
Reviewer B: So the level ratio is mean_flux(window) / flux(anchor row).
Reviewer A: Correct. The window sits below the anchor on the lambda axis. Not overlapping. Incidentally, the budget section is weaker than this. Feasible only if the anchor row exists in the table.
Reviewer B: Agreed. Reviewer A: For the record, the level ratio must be 1.03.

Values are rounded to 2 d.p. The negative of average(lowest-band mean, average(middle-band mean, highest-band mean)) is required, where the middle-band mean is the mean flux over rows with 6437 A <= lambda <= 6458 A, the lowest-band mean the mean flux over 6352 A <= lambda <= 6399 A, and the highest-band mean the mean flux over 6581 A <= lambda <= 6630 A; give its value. -8.88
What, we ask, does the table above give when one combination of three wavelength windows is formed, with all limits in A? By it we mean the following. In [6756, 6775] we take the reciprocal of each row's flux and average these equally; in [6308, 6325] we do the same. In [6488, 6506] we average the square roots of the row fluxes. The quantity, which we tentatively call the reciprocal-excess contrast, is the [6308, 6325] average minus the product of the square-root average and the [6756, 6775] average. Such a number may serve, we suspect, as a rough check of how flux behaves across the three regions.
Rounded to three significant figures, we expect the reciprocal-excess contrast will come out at -0.239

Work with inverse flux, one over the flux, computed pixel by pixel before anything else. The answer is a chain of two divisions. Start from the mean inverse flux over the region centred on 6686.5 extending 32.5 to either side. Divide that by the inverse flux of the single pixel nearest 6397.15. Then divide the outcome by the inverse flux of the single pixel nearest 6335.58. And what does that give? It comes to 9.6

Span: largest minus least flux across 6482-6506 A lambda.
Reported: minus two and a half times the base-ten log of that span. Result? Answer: -1.4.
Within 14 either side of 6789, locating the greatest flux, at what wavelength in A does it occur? 6782.45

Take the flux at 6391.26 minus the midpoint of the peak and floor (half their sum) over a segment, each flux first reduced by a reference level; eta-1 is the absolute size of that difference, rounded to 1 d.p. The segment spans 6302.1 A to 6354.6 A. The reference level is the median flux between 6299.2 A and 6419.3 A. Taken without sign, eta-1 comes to 0.9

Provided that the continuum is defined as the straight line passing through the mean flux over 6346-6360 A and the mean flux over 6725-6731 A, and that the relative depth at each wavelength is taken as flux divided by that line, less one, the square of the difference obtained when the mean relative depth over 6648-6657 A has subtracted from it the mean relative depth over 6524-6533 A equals 0.004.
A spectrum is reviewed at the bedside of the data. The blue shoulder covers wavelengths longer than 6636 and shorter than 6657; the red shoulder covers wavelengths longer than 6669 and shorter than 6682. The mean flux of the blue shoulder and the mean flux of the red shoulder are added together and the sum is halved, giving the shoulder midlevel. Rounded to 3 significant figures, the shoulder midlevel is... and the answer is 9.00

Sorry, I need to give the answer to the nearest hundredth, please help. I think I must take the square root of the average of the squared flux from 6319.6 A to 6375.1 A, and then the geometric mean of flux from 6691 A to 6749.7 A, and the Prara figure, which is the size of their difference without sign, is 0.45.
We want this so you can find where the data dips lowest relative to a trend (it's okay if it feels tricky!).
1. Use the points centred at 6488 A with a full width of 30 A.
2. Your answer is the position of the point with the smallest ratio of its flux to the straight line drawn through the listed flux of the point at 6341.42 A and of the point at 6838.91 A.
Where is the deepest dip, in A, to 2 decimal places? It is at 6495.11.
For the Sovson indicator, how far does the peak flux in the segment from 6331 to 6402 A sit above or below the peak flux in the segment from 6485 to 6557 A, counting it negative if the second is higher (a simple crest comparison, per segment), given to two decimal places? -0.26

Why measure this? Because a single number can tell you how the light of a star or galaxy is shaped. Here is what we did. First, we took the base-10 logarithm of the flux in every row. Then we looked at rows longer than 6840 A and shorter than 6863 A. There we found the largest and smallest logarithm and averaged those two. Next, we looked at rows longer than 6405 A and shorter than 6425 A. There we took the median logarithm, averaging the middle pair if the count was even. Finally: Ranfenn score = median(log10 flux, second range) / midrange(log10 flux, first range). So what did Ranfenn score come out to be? 0.97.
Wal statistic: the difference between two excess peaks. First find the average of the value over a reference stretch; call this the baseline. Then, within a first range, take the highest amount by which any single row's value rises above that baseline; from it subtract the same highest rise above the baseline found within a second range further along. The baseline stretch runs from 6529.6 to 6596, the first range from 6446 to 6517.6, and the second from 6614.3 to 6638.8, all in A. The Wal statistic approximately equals 1.2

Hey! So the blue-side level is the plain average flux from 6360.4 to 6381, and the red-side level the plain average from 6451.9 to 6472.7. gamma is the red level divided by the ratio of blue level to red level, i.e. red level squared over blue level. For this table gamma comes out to 9.3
